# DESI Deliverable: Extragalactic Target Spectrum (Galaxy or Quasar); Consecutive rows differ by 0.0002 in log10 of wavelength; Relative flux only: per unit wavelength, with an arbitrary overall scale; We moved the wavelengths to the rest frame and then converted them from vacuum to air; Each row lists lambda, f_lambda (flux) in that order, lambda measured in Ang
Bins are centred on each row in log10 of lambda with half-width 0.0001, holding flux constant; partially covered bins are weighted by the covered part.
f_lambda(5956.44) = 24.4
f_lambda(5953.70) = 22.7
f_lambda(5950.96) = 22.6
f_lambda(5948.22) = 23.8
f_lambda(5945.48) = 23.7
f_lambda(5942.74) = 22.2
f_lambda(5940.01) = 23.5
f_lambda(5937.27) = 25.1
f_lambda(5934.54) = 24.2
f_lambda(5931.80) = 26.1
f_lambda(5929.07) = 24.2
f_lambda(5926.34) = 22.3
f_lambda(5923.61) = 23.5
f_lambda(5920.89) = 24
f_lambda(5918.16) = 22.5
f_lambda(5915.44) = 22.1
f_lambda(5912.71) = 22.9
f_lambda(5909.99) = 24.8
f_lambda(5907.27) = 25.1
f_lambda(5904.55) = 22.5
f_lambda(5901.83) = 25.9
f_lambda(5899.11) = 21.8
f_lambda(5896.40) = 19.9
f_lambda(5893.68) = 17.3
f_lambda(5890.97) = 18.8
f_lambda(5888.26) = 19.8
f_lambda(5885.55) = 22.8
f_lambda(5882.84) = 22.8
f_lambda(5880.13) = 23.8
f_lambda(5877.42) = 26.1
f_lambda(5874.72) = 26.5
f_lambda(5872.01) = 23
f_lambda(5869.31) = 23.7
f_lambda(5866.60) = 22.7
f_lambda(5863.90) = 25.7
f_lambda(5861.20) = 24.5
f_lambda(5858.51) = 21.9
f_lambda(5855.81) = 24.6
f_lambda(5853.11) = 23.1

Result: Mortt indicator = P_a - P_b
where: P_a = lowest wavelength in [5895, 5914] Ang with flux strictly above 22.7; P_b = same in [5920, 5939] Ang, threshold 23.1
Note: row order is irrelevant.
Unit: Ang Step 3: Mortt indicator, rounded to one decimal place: -19.1 Ang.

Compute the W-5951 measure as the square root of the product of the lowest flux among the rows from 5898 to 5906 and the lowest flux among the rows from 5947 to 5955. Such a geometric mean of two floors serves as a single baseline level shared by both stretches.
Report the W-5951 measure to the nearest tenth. 22.2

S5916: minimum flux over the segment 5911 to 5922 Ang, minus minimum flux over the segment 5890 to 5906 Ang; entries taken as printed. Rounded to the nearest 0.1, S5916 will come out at 4.8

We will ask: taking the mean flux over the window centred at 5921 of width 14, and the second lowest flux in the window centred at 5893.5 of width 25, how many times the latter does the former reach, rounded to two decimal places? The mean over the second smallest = 1.22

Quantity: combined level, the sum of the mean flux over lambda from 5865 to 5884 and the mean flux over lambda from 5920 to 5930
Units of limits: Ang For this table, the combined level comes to 47.6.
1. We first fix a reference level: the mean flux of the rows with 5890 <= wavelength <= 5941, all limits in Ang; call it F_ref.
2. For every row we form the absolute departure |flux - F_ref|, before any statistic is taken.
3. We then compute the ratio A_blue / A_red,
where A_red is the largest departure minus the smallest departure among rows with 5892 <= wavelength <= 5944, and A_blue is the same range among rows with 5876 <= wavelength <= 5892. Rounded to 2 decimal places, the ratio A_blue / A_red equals 0.71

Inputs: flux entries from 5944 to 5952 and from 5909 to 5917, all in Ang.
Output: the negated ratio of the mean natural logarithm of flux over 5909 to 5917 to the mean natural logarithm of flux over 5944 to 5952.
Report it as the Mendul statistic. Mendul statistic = -1.00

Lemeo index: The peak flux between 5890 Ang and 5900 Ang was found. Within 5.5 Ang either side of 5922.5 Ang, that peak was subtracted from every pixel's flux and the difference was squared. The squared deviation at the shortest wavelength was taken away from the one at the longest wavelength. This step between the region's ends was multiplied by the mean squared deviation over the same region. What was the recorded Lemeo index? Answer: -1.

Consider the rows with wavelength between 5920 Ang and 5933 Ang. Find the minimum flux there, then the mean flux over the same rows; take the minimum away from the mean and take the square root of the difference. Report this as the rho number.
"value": 1.31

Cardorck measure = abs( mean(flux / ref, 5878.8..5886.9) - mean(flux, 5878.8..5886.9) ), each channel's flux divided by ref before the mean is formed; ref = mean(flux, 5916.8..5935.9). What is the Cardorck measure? 22.2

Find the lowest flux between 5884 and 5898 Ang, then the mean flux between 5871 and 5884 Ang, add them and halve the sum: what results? 20.9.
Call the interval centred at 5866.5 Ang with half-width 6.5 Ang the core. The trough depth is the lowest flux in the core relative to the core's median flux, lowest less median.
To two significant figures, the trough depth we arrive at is -1.0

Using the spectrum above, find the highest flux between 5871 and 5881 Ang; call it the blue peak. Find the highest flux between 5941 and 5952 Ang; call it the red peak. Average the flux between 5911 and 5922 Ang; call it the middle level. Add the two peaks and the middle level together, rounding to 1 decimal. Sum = 73.2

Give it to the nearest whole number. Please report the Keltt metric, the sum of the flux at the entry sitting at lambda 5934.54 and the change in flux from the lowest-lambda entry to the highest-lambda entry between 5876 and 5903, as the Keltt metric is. 24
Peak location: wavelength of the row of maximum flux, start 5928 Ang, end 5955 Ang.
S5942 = 5931.80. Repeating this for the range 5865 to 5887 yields 5874.72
